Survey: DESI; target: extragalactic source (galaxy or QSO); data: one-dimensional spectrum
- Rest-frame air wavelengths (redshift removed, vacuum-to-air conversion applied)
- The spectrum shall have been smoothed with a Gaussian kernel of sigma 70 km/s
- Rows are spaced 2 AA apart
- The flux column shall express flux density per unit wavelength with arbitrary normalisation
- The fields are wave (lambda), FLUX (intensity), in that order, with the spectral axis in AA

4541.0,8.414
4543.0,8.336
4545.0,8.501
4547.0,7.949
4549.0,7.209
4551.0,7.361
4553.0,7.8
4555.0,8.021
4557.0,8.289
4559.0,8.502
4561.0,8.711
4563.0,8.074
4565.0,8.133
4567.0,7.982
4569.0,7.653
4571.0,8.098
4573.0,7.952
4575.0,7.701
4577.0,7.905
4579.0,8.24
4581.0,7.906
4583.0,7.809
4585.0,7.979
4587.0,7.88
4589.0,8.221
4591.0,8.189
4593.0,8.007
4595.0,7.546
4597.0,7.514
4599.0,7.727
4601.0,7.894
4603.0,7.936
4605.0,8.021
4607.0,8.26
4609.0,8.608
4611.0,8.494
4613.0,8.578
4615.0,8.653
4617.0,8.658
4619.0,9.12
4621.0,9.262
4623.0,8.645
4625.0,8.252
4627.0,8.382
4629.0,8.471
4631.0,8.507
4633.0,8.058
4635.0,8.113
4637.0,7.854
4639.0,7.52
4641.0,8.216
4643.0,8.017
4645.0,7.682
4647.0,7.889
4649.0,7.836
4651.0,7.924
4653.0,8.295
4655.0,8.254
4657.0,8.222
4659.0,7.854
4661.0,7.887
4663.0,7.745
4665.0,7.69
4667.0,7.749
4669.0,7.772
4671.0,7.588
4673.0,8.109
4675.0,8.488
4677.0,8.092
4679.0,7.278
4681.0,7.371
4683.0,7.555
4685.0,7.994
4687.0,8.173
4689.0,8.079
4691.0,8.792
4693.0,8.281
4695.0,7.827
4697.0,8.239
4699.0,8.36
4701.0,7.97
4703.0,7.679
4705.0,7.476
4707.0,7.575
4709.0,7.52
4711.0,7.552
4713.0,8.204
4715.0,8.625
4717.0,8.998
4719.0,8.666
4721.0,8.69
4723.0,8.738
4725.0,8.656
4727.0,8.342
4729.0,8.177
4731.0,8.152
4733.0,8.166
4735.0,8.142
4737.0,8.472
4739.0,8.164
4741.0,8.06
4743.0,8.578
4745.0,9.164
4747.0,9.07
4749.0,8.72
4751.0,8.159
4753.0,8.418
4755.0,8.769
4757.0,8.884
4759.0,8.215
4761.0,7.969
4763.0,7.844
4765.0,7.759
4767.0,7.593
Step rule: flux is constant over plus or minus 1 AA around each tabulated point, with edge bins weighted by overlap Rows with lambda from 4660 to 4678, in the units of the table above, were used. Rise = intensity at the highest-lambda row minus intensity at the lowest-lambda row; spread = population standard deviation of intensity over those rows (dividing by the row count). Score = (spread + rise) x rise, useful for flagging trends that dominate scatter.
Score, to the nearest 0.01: 0.10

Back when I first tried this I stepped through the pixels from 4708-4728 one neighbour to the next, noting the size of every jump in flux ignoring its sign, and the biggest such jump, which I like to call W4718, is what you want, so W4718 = 0.65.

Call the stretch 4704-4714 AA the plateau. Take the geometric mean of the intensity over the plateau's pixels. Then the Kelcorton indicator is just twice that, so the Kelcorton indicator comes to 15.3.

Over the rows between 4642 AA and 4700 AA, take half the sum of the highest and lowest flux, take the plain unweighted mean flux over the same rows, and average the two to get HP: 8.00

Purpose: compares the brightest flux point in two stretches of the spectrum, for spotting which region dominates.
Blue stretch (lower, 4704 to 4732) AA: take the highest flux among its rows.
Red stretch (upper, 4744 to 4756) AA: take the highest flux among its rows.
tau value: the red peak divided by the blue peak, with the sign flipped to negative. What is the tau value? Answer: -1.02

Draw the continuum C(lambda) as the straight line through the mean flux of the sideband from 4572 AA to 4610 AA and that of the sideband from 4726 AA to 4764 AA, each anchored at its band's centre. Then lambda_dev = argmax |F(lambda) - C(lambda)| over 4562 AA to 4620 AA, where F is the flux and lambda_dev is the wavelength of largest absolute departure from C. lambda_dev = 4619.0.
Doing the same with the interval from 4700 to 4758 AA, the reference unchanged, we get 4705.0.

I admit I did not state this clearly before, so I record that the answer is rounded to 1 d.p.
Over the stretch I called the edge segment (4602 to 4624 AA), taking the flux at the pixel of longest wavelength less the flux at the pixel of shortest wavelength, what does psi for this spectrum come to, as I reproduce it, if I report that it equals 0.7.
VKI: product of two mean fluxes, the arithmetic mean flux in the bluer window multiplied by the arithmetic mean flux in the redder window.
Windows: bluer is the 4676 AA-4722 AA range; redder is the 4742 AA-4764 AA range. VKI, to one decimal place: 68.6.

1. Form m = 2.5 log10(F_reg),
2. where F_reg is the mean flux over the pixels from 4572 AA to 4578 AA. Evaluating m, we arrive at 2.238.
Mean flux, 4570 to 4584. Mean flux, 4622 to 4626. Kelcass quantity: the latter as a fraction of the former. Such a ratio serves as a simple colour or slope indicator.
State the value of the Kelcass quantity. 1.06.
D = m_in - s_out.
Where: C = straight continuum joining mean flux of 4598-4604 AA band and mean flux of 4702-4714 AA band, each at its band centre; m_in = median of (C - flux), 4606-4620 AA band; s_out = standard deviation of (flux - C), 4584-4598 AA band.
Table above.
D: -1.0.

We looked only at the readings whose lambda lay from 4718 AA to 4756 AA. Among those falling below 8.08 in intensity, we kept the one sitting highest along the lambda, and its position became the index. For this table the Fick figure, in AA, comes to 4741.0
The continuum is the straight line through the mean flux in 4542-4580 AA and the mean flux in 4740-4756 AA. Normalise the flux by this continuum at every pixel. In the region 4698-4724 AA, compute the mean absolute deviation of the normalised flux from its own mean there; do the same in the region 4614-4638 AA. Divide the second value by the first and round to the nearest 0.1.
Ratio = 0.7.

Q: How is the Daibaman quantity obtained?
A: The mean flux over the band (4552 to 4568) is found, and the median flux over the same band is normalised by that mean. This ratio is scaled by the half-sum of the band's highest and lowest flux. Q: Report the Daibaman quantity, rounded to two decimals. 8.17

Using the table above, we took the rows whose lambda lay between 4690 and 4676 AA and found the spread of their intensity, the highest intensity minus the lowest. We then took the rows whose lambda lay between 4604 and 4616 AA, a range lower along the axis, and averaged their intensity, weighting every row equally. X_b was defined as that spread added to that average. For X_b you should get 9.33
